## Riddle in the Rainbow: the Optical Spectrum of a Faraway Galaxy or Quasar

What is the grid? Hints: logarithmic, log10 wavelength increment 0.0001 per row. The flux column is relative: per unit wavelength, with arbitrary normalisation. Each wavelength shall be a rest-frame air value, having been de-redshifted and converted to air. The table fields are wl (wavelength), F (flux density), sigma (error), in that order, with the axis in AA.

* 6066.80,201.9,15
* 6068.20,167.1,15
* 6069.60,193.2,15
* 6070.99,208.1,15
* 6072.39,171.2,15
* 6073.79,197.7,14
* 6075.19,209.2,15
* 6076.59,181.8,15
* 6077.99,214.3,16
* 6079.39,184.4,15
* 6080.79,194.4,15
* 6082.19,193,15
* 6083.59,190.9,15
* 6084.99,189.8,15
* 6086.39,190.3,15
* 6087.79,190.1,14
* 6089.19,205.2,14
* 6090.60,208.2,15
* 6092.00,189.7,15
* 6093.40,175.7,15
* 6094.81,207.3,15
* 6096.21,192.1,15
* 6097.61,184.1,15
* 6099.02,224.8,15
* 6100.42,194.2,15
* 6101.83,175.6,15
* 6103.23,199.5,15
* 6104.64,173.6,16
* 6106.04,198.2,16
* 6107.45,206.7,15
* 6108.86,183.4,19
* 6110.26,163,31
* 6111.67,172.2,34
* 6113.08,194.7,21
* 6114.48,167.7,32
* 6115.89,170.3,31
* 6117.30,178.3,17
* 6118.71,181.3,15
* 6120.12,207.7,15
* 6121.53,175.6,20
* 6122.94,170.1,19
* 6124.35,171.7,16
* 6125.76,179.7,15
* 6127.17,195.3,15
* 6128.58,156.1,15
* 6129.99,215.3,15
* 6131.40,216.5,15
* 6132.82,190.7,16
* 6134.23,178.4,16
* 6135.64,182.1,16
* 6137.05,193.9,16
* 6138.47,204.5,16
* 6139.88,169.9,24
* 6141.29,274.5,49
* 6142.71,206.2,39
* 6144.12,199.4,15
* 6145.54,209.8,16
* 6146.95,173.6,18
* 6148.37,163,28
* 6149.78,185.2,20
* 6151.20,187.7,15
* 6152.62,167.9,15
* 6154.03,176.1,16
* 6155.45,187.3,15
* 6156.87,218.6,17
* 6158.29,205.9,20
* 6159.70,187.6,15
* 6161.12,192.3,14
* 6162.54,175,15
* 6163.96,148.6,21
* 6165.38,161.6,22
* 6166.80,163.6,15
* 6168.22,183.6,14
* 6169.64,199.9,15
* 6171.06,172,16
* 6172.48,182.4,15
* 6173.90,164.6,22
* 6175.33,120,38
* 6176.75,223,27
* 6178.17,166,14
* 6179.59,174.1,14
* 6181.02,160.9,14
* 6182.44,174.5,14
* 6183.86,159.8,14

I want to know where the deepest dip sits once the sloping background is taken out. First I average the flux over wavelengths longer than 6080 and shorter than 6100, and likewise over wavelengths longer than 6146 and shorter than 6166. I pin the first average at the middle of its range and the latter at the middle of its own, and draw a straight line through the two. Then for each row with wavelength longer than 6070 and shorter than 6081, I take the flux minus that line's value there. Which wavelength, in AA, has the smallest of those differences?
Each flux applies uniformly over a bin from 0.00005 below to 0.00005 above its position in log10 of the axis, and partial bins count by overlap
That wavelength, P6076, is 6072.39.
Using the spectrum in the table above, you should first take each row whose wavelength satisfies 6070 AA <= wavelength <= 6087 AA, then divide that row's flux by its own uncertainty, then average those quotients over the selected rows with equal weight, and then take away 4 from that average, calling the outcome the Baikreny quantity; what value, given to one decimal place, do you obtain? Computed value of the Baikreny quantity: 8.9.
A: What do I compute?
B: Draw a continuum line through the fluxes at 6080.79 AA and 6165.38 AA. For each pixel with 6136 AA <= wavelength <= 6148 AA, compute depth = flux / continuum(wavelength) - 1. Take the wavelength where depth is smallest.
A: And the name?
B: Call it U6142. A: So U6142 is 6139.88 AA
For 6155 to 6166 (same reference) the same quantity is 6163.96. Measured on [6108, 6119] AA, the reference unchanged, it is 6110.26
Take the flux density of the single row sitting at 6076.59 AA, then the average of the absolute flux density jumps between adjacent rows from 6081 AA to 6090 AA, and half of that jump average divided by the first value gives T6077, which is 0.010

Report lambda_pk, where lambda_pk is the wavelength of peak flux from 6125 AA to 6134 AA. 6131.40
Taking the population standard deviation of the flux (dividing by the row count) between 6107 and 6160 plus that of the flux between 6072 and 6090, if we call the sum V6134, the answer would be 32.7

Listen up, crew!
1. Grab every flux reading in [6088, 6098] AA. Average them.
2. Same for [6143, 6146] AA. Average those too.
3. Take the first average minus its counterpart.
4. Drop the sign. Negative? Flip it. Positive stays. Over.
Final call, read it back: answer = 10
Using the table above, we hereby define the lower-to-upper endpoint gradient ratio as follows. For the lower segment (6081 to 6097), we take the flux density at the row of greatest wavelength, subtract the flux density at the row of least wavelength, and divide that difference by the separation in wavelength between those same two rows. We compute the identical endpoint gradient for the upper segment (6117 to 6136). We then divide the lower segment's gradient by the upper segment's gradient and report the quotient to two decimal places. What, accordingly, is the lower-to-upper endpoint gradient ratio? -0.31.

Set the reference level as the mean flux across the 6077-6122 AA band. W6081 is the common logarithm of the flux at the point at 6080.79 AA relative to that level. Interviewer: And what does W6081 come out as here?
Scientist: 0.010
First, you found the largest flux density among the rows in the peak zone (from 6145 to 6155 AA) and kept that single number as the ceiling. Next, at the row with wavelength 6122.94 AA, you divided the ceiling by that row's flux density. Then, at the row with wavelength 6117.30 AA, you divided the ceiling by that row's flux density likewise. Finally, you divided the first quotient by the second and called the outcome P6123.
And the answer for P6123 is 1.05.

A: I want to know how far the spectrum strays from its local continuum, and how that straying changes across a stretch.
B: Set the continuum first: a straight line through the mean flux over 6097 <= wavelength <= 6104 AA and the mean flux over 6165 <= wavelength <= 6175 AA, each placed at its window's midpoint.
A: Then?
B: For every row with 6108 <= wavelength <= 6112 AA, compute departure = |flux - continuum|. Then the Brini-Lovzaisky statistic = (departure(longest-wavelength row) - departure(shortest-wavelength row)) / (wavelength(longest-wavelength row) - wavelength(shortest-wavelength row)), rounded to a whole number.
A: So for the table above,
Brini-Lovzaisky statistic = 4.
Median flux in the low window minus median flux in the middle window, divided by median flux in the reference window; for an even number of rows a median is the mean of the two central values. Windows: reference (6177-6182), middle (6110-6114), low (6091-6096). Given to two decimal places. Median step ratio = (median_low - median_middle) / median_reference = 0.11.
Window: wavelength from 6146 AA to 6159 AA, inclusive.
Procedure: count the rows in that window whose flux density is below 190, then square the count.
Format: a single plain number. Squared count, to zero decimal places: 49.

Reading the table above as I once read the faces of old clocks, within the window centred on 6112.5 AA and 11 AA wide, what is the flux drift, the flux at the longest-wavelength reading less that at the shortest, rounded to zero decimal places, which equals -28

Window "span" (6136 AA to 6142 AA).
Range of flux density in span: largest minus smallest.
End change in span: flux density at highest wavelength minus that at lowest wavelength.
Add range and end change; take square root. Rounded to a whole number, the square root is 14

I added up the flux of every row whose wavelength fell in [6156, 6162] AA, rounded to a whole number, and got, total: 804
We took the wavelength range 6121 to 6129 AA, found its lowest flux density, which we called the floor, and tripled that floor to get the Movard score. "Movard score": 468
